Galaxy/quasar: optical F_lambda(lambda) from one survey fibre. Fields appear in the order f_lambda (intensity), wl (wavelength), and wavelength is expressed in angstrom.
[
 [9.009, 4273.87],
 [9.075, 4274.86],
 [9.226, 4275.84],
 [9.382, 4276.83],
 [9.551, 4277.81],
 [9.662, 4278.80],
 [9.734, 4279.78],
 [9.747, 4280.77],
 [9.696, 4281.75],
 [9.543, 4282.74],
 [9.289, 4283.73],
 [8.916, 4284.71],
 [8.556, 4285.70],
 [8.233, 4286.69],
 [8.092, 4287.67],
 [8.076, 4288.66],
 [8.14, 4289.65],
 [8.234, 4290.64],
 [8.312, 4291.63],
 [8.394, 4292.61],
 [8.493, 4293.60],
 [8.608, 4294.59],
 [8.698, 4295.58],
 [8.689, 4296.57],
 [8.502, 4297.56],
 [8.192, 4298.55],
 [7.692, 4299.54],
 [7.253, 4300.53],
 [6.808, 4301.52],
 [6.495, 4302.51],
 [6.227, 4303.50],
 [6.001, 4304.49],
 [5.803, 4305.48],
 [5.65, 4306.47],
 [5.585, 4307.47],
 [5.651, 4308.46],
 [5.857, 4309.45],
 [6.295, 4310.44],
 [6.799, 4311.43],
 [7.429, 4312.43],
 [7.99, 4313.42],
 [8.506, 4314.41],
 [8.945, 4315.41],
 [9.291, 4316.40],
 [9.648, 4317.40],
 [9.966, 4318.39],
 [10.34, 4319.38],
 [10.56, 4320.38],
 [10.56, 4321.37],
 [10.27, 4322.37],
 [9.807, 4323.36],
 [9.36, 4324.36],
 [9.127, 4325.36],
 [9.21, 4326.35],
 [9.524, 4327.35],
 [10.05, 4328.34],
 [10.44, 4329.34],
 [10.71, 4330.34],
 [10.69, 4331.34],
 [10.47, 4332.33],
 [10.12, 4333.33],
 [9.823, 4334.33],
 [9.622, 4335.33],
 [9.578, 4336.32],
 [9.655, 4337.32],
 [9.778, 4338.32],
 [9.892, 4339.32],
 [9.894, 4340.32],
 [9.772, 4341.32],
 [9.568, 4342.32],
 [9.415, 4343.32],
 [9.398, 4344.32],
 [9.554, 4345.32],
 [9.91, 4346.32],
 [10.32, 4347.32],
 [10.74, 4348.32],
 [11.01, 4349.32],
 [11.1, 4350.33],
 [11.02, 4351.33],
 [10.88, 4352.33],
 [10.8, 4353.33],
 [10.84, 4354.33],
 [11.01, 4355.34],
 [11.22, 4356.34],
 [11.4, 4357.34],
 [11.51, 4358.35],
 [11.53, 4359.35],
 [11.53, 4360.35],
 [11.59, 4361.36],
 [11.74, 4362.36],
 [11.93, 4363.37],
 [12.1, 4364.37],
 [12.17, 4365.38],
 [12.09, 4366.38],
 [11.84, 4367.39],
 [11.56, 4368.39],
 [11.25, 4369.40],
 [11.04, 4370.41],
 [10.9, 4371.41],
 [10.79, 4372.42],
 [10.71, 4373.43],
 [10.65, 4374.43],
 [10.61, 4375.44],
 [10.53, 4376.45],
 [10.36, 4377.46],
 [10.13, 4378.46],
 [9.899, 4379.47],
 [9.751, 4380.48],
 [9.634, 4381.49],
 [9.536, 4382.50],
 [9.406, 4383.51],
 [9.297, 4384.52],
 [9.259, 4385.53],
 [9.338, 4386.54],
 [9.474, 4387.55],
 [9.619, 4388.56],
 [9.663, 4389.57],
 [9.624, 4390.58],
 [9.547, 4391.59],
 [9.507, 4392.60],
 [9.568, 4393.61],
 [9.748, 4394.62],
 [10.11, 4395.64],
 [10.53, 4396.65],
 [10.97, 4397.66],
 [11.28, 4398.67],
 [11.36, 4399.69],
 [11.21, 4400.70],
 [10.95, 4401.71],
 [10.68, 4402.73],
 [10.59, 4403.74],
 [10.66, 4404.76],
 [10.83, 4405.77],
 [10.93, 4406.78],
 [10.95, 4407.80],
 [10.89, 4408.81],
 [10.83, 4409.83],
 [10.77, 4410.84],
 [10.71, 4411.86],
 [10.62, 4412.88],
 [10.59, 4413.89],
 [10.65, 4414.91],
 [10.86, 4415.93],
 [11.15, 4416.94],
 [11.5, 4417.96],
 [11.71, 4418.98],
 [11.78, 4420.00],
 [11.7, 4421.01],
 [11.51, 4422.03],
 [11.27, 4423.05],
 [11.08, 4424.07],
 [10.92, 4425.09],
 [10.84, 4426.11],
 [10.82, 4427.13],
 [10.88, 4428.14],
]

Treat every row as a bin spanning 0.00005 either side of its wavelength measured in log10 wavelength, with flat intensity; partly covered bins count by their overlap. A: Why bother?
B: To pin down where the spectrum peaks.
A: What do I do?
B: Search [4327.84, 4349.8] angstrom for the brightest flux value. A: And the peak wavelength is 4349.32 angstrom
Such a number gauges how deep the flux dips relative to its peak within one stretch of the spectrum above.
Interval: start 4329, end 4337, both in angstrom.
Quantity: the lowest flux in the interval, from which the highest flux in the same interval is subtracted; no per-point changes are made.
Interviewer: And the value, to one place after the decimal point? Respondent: -1.1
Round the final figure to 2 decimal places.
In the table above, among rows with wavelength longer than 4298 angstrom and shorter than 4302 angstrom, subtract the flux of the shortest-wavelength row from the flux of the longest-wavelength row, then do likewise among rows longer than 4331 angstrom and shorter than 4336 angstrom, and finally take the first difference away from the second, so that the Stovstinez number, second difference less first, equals 0.32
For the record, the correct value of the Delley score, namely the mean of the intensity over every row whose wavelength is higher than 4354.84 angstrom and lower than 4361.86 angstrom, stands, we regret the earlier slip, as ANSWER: 11.4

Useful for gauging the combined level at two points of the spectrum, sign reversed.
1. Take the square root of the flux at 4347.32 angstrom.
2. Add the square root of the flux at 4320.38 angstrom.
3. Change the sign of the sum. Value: -6.5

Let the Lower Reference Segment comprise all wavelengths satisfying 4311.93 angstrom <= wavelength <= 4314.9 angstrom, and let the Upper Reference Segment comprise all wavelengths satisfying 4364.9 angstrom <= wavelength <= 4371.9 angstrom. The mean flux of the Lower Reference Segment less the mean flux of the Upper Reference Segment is -3.6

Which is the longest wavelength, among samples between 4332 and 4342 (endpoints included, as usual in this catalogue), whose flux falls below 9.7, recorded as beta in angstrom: 4337.32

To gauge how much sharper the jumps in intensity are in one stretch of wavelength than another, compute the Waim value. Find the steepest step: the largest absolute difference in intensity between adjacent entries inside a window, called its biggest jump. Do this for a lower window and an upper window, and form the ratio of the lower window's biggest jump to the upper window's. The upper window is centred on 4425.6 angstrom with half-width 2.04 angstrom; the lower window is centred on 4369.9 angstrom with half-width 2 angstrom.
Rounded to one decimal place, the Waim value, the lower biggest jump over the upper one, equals 1.9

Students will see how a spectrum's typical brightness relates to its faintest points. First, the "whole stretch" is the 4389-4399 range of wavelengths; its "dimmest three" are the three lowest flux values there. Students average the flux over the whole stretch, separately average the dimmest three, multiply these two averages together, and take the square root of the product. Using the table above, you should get 9.8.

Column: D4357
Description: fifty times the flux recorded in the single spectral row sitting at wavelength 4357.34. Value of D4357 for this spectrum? 570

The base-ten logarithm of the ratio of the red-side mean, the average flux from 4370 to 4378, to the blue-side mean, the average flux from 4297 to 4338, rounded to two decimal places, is 0.10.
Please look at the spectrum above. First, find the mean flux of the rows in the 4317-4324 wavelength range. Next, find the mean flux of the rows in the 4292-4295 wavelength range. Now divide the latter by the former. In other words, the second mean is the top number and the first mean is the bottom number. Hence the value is 0.84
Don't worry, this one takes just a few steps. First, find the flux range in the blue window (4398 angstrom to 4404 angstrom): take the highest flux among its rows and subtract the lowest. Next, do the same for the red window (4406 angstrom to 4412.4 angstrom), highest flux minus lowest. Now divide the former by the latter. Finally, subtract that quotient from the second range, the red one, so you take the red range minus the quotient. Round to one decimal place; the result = -3.0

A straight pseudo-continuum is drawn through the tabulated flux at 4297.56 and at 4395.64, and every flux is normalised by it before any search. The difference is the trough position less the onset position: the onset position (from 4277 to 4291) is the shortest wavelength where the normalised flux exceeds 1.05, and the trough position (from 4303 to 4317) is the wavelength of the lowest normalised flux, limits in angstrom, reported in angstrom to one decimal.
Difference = 29.7 angstrom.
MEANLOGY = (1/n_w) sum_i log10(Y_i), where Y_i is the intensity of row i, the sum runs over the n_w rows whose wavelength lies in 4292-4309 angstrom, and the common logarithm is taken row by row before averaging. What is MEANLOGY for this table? 0.85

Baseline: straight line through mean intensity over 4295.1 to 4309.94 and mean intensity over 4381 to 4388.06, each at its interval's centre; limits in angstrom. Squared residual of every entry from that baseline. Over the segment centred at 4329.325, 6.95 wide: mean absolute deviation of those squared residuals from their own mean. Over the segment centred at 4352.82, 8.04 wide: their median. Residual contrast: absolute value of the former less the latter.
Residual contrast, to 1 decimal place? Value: 4.6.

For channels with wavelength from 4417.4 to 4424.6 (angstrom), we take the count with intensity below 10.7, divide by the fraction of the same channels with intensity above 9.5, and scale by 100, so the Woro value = 0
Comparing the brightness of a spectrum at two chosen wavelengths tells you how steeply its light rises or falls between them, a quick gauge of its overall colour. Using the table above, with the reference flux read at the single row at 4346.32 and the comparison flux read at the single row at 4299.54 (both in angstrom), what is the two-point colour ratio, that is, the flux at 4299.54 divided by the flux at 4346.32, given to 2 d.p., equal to 0.78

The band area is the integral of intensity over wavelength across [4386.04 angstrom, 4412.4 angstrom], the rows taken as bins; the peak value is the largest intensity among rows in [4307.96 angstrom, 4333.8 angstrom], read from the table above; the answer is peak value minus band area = -263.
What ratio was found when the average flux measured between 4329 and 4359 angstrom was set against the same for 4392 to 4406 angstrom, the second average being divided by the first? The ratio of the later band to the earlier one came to 1.02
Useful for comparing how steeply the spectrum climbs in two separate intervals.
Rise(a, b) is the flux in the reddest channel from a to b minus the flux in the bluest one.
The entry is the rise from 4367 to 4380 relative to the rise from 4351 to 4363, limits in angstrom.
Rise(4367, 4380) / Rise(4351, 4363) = -2.70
